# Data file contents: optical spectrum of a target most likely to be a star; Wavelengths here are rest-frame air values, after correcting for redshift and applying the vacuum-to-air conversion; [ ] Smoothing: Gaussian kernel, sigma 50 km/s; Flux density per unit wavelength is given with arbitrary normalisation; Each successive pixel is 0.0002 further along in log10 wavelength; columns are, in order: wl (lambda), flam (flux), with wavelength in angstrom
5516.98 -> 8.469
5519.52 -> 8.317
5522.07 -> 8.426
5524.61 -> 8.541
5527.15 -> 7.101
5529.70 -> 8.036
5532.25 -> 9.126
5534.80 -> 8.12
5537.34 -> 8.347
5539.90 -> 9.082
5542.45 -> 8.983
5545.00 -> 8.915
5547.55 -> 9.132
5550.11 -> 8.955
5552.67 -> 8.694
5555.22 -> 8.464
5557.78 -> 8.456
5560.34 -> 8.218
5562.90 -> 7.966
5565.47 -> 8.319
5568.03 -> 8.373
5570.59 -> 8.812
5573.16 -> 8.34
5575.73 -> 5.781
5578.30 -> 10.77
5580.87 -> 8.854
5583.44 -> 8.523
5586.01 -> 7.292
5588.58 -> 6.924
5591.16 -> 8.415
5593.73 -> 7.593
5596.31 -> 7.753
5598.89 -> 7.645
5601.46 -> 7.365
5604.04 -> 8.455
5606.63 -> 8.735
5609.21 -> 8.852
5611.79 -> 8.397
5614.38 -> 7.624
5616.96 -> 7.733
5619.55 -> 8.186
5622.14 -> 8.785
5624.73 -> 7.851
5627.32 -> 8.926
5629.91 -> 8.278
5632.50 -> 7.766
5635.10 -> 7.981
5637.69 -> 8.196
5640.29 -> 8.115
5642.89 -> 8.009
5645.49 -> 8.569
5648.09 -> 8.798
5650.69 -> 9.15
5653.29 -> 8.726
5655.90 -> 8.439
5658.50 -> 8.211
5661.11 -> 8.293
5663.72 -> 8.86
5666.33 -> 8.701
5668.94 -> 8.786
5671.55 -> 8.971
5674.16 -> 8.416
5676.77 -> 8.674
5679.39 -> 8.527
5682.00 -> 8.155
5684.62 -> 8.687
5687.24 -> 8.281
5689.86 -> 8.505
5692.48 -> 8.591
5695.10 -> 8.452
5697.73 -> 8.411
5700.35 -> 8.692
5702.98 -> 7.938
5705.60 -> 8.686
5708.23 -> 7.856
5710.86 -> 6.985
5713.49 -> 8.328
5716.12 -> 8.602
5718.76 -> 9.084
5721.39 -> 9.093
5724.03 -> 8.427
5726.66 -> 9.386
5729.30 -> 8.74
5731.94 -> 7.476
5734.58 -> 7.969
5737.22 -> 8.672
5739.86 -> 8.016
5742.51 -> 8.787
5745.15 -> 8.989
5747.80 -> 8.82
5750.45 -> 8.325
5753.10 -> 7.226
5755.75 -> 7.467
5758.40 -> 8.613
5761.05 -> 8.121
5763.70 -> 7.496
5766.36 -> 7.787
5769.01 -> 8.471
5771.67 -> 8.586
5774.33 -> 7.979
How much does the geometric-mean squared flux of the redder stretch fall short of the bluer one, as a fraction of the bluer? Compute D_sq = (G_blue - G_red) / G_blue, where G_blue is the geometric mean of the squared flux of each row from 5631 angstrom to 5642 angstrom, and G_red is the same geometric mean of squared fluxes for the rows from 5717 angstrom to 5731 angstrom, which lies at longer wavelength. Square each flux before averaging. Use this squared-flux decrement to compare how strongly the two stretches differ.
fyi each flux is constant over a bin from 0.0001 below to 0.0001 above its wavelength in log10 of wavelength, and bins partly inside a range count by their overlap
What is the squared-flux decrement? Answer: -0.24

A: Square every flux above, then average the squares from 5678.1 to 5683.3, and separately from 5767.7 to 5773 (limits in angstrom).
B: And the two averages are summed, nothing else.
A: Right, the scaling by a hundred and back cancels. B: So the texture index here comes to 142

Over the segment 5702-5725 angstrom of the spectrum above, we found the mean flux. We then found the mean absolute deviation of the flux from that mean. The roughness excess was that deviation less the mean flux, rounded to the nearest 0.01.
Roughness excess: -7.84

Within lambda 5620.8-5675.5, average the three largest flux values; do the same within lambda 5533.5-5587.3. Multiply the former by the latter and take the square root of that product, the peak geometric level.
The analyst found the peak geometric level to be 9.33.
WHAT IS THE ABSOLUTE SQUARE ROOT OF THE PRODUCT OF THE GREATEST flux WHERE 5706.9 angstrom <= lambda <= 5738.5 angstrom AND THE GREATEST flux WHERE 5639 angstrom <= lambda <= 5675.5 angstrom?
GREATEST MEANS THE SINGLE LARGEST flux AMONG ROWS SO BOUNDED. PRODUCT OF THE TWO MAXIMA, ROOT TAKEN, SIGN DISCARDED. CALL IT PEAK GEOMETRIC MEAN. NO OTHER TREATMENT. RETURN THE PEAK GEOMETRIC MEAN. 9.3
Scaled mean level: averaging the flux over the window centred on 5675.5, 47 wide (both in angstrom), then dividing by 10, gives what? 0.854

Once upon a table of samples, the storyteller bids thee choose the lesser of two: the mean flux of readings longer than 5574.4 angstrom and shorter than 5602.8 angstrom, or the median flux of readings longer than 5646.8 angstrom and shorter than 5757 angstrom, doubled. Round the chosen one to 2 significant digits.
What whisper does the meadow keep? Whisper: 7.9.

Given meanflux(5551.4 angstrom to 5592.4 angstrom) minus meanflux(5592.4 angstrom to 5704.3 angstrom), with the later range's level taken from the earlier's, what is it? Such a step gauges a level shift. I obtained -0.09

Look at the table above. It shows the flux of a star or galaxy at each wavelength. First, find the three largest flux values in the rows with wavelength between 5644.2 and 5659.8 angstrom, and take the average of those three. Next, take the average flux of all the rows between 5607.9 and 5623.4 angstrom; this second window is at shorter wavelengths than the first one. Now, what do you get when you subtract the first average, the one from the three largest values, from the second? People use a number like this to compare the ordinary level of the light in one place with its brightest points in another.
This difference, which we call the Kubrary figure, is -0.6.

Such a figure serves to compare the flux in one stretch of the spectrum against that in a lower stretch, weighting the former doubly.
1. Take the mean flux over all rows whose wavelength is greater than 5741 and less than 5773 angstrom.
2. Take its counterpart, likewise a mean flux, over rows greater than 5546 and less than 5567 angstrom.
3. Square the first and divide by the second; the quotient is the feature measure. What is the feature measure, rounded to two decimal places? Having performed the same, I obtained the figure 7.93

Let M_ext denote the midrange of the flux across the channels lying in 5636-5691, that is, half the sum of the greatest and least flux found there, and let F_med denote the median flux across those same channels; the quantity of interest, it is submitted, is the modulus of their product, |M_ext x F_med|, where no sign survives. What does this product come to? 73.2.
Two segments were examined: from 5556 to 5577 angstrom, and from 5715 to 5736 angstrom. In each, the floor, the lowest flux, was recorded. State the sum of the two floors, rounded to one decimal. 13.3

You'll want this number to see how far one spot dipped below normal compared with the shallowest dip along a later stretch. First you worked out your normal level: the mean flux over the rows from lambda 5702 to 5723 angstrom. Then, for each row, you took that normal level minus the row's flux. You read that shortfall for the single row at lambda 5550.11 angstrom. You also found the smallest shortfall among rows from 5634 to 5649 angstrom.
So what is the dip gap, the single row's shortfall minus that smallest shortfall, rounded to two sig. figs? -0.16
